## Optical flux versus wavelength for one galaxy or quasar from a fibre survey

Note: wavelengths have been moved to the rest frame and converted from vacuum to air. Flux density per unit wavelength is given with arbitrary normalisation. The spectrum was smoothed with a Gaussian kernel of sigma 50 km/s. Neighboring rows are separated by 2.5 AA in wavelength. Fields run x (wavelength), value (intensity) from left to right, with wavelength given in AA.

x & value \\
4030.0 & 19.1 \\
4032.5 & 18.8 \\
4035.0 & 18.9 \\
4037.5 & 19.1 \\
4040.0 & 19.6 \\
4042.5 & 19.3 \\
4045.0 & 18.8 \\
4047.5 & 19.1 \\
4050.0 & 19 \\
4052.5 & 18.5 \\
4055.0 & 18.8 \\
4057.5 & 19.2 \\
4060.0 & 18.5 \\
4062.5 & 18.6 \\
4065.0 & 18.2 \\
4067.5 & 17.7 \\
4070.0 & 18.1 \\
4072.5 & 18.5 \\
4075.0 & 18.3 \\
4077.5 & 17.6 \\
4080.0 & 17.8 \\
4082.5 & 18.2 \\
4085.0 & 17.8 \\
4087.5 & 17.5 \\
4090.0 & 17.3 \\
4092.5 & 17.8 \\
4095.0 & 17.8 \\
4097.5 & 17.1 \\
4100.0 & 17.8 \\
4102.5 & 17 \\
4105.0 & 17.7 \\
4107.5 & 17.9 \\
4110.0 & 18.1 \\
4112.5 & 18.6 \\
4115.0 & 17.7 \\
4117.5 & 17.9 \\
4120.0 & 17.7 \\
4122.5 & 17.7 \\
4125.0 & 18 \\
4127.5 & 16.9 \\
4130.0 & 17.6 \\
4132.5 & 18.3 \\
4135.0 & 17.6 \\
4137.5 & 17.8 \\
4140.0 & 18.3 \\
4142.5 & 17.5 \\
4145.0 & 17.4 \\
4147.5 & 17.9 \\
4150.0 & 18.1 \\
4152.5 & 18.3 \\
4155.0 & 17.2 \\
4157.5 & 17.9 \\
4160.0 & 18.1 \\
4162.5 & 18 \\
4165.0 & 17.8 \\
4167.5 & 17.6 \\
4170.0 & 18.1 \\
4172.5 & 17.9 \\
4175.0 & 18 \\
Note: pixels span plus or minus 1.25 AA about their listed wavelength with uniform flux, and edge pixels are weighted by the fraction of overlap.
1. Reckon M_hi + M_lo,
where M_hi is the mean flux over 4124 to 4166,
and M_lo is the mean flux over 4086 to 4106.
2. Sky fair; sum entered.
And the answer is 35.3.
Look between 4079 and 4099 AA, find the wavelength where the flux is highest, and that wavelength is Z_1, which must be 4082.5 AA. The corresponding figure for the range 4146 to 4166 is 4152.5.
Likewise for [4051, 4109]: 4057.5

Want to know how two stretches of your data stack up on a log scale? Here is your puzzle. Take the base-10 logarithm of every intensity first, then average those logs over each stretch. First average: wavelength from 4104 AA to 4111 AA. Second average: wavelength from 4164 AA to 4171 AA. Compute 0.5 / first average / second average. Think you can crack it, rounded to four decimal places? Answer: 0.3190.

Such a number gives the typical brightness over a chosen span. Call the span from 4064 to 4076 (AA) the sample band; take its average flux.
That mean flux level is 18.2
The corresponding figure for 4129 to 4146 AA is 17.8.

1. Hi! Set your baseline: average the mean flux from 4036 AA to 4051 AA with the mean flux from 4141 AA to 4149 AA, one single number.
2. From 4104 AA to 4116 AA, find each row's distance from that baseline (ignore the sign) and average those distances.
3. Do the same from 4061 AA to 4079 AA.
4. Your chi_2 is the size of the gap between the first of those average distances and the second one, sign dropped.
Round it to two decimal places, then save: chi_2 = 0.13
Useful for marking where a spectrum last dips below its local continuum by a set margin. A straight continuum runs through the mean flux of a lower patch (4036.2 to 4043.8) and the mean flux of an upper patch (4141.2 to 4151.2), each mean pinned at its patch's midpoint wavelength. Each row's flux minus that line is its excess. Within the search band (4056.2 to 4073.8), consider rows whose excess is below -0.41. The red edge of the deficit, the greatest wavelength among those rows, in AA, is 4070.0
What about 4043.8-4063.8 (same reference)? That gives 4060.0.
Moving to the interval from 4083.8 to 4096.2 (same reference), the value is 4095.0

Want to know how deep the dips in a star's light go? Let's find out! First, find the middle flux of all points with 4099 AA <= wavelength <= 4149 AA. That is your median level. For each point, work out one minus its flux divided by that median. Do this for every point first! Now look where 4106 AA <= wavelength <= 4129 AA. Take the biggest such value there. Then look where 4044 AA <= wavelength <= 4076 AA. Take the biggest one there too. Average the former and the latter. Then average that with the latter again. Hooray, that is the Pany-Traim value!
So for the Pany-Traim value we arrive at 0.014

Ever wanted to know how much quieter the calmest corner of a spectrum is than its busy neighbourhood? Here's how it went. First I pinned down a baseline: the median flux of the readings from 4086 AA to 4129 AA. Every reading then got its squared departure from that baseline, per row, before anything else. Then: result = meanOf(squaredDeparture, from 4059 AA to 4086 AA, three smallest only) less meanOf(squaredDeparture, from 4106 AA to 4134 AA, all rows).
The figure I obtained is -0.19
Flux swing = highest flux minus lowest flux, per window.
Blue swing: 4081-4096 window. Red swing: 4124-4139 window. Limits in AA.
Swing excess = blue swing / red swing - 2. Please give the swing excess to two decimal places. -1.36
